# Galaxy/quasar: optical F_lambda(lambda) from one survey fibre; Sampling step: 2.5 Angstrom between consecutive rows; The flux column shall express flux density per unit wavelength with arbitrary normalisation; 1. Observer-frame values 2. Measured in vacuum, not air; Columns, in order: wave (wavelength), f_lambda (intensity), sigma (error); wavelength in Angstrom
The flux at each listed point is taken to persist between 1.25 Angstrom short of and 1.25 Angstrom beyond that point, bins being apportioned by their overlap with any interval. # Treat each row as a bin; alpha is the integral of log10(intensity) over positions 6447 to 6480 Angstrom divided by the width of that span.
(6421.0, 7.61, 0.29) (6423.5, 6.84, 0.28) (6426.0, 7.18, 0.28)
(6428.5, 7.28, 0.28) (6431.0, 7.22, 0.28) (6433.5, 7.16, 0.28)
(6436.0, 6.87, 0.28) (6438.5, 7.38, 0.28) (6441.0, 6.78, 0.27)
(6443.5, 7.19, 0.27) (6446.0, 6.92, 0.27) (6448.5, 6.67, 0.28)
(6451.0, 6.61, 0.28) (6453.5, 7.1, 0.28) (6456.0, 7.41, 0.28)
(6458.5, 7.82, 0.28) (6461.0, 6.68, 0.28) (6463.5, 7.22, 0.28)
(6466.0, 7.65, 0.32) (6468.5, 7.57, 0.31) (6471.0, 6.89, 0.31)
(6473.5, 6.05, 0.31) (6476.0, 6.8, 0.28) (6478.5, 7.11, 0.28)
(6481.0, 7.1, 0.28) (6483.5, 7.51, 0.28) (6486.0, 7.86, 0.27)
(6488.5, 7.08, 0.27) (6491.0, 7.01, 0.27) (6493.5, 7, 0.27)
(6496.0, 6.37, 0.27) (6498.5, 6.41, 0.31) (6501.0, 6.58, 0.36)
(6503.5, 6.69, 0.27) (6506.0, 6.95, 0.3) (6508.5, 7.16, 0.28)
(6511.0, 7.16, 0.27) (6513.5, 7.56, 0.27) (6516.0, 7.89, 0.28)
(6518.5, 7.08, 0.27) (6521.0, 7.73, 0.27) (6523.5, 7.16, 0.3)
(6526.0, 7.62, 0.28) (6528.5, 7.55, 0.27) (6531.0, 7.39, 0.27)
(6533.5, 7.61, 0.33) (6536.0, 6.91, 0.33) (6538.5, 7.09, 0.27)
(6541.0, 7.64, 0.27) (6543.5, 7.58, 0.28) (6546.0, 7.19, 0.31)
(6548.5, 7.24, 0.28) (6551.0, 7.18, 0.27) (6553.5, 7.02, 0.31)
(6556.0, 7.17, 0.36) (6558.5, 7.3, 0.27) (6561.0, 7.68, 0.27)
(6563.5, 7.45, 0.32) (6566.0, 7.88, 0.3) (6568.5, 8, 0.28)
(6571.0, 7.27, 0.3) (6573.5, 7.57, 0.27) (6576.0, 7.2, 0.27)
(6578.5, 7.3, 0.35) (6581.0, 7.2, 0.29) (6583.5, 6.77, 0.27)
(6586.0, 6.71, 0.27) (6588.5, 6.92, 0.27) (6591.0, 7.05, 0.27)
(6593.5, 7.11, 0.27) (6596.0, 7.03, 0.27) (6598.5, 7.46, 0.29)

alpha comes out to 0.847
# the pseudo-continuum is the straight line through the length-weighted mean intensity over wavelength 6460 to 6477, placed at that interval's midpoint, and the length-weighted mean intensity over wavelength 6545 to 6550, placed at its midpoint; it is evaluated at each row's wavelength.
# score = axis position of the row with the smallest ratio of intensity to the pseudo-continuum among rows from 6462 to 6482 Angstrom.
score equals 6473.5 Angstrom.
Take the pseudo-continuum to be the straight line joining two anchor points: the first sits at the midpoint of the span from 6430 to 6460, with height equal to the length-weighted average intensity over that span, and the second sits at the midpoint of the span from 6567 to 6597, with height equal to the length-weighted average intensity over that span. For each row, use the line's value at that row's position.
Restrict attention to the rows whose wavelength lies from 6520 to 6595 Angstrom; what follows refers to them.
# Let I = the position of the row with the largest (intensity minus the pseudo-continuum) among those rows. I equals 6568.5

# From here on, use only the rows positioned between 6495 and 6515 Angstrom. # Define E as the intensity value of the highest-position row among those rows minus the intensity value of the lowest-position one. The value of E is 1.2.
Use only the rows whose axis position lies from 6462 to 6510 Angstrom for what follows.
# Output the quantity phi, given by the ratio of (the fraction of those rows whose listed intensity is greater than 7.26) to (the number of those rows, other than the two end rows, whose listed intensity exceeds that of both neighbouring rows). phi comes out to 0.07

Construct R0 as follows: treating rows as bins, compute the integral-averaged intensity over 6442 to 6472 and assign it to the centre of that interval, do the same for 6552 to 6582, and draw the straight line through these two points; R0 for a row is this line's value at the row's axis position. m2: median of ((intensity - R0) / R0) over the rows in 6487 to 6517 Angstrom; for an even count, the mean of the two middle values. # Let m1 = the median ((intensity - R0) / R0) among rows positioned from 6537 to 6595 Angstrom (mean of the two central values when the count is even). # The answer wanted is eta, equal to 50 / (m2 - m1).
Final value -6810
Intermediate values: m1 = -0.024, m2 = -0.03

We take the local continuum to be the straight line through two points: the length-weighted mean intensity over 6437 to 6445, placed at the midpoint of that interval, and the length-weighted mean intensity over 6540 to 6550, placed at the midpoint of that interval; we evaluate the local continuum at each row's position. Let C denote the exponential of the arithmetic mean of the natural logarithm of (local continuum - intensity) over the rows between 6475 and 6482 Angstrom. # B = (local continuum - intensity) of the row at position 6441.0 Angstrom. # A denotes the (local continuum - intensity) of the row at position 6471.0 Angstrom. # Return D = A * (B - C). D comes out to 0.05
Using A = 0.30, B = 0.32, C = 0.17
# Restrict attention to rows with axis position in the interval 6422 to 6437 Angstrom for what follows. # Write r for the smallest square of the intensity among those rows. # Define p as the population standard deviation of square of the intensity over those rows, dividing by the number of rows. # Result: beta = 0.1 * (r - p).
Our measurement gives 4.44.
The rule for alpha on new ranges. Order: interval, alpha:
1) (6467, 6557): 0.854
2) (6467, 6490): 0.851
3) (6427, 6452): 0.846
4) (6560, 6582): 0.875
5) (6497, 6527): 0.854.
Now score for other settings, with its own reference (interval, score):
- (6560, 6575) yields 6571.0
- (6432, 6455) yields 6451.0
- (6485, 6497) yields 6496.0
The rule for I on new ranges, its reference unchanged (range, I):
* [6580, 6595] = 6581.0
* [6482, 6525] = 6516.0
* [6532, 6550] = 6541.0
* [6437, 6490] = 6486.0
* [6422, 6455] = 6438.5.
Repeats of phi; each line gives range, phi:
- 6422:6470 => 0.06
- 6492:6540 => 0.09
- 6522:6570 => 0.12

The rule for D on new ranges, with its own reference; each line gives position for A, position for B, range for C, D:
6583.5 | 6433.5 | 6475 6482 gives -0.18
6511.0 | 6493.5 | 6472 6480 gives -0.02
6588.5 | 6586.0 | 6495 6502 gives 0.00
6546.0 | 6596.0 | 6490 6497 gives 0.03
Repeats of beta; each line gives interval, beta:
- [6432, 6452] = 4.01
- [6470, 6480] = 3.14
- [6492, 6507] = 3.73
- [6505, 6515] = 4.51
